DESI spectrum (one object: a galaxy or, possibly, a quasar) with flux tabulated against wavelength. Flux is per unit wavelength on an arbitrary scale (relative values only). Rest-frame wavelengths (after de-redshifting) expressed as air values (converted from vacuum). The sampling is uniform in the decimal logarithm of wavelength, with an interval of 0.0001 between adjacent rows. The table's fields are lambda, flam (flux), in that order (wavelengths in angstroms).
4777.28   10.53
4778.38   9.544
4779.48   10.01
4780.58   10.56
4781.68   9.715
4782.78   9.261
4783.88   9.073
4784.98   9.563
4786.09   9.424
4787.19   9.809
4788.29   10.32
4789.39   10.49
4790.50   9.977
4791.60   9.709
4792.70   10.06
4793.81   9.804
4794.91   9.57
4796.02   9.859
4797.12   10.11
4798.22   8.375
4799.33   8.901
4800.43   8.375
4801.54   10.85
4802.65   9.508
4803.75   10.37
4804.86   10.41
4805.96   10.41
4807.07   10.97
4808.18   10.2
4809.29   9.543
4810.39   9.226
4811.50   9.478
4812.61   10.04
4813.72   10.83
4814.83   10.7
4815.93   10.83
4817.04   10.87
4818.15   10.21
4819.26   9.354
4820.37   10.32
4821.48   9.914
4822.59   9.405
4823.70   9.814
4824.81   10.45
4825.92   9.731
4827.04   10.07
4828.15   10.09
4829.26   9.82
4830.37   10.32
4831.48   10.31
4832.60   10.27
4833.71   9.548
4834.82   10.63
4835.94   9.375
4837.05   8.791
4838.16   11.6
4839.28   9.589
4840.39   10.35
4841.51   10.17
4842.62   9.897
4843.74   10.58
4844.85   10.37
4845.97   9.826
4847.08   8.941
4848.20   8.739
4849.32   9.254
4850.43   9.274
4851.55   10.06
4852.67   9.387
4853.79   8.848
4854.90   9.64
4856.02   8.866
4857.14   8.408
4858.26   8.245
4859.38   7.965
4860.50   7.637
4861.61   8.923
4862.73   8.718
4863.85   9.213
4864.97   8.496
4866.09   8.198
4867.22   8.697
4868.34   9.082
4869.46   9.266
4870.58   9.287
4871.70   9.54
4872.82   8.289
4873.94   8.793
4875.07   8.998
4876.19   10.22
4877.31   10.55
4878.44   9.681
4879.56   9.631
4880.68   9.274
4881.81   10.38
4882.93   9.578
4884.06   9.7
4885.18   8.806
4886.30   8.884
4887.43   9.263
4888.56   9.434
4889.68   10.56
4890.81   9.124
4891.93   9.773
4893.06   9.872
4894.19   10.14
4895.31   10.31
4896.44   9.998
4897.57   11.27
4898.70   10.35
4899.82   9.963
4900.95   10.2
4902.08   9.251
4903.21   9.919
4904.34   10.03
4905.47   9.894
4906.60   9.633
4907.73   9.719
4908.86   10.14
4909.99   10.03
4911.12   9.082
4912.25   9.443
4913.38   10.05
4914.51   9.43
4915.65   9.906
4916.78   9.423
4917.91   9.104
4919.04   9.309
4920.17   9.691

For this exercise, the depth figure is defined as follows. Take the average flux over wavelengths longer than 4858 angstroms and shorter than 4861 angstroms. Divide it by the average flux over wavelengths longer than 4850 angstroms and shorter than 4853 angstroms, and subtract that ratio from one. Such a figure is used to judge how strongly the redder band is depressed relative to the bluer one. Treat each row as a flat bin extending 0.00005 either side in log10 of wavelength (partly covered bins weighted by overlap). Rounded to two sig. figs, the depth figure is 0.17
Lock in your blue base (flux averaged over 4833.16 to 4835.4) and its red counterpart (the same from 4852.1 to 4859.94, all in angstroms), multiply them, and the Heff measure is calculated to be 88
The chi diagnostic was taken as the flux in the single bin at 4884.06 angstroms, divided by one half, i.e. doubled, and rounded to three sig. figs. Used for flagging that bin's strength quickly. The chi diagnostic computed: 19.4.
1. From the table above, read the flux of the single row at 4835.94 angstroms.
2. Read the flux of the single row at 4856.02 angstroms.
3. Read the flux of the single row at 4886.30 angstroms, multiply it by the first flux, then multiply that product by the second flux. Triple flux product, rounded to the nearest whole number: 738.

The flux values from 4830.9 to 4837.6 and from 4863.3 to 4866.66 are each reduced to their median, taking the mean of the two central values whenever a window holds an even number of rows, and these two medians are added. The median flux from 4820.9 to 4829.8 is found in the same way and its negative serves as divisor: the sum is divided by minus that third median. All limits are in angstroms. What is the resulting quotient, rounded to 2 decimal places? -1.87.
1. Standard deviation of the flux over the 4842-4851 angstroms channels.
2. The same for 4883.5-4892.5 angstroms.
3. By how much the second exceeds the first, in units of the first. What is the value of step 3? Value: -0.1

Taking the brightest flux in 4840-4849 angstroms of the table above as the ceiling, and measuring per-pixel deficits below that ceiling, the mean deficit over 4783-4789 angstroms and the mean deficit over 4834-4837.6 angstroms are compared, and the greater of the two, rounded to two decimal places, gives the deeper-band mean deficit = 0.98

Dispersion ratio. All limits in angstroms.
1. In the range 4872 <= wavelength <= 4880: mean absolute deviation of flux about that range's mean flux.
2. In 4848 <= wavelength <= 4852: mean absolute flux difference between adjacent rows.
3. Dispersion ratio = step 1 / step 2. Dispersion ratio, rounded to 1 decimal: 1.5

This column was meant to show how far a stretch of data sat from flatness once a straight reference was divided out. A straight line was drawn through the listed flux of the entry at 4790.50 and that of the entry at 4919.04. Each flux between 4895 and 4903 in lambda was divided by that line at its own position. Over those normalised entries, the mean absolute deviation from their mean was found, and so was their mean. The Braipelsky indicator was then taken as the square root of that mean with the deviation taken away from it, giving 1.02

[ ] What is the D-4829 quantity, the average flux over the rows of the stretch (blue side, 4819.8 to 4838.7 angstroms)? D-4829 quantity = 10.0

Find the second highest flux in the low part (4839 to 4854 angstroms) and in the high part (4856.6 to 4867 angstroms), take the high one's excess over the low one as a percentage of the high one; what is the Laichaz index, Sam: -16.2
